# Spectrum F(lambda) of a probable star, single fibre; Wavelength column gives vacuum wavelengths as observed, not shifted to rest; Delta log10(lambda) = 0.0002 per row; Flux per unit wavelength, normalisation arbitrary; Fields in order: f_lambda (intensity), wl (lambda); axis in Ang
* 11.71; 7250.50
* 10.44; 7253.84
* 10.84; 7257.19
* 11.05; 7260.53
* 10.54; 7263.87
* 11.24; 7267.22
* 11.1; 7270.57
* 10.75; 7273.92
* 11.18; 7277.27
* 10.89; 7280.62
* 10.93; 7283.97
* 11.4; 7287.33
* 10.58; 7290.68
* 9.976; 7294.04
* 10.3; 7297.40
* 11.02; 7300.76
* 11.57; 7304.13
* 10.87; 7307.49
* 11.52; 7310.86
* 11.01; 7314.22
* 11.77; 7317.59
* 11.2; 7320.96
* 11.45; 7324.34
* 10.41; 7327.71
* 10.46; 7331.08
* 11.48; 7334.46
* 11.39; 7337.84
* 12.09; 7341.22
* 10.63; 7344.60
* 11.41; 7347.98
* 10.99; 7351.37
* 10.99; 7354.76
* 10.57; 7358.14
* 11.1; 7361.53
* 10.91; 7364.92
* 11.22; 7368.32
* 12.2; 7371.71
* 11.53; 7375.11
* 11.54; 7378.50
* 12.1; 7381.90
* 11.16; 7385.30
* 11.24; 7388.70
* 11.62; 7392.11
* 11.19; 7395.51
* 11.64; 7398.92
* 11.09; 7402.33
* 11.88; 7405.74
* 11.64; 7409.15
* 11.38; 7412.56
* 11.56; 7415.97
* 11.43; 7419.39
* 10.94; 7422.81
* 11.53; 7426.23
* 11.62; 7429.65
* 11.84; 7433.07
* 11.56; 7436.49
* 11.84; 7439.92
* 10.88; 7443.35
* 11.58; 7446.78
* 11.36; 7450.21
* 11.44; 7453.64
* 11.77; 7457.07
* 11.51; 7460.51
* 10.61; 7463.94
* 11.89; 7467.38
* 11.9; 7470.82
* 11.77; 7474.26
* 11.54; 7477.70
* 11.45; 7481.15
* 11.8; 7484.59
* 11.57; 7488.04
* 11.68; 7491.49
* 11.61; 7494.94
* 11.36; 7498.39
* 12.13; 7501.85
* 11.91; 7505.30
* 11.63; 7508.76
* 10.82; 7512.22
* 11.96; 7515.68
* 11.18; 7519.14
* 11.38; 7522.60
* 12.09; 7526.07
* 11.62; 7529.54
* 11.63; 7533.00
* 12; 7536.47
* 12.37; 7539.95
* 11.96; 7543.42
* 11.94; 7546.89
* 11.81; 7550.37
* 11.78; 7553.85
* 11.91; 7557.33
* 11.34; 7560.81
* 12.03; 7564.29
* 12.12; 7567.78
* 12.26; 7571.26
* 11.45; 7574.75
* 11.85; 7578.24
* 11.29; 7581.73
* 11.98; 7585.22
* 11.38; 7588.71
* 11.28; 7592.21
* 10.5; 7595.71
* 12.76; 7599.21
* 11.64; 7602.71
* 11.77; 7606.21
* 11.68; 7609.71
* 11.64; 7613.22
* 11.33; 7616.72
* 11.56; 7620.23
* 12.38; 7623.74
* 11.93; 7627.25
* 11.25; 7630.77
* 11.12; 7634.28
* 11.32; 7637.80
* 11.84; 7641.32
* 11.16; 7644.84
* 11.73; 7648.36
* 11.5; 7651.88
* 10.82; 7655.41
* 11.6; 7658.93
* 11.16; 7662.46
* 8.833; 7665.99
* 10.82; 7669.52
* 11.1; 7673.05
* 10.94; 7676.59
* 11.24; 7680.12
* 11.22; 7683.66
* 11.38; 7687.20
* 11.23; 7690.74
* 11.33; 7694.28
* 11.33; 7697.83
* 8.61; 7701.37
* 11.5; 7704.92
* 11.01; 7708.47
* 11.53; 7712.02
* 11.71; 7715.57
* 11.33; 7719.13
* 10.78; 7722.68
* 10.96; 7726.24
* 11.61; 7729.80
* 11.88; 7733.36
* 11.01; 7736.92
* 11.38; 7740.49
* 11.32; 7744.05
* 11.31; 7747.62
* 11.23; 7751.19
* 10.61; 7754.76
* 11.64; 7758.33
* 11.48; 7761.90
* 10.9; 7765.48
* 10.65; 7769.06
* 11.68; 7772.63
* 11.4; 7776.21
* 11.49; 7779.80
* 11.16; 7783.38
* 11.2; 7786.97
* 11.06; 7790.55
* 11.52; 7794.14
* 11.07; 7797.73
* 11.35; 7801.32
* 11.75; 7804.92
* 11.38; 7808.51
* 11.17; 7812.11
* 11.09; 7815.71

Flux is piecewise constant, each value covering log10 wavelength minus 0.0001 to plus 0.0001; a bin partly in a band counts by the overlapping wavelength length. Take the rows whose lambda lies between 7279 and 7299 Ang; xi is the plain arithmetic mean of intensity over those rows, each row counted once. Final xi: 10.7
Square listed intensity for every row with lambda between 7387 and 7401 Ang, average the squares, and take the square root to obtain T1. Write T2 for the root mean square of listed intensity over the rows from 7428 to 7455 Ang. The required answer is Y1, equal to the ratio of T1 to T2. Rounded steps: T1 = 11.4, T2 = 11.52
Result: 0.992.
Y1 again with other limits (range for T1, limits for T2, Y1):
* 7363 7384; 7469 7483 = 0.994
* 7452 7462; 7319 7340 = 1.045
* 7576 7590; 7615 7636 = 1.002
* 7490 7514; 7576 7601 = 1.000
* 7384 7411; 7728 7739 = 0.994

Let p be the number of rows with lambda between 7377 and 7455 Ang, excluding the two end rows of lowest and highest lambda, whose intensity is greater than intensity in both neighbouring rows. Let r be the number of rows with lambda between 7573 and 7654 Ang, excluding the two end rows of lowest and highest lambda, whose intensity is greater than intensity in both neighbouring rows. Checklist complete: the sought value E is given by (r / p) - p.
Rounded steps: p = 8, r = 7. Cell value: -7.1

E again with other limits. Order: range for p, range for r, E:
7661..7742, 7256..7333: -4.7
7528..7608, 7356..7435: -4.8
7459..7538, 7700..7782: -5.0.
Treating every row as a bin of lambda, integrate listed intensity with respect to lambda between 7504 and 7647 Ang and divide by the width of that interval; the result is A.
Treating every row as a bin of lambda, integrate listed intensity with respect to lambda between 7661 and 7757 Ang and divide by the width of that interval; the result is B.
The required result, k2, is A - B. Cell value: 0.6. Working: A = 11.7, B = 11.1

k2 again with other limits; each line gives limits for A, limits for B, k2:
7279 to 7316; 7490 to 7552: -0.8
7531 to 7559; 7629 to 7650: 0.5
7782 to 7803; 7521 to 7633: -0.5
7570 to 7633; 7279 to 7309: 0.8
